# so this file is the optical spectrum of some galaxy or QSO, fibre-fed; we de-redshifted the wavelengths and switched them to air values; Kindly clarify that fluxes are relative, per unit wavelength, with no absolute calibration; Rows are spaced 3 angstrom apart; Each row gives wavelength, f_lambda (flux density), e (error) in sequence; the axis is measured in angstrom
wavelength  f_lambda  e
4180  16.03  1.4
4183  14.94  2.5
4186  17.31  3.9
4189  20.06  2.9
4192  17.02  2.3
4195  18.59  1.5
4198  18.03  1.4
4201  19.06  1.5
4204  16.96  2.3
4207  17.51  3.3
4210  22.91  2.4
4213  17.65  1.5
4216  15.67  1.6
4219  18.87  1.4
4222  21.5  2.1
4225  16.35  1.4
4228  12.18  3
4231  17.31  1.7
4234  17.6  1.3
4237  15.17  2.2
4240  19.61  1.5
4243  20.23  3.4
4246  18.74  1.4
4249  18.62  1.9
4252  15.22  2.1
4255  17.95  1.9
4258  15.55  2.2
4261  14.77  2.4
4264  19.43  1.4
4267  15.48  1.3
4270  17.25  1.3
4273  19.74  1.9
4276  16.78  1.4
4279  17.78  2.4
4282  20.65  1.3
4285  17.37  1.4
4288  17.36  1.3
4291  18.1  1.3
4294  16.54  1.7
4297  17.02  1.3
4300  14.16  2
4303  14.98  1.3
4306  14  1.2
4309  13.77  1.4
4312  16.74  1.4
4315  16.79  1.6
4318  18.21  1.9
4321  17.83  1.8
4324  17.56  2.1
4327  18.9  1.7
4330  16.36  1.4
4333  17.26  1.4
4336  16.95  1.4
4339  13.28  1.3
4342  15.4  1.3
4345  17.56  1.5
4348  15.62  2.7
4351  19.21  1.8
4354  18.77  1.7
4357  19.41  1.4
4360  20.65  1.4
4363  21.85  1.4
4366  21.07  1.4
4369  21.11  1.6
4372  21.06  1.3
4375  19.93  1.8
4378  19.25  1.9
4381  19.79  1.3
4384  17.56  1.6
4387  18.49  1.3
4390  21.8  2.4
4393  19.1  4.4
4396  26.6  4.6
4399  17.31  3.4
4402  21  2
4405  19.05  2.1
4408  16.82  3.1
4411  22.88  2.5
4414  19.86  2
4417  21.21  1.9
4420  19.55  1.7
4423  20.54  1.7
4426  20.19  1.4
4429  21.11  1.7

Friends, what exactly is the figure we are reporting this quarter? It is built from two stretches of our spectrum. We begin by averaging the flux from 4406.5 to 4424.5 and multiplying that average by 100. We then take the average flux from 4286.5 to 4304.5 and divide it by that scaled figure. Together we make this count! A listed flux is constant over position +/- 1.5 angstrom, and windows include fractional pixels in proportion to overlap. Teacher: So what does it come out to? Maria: 0.0081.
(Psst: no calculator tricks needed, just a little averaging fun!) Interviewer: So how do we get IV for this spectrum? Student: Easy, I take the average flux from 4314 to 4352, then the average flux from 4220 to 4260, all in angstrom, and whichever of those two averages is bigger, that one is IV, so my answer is 17.4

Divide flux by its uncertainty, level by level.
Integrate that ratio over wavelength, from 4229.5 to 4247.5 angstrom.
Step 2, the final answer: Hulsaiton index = 189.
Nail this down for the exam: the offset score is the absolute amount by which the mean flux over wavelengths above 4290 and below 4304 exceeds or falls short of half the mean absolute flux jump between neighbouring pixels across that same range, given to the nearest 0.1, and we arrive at 15.4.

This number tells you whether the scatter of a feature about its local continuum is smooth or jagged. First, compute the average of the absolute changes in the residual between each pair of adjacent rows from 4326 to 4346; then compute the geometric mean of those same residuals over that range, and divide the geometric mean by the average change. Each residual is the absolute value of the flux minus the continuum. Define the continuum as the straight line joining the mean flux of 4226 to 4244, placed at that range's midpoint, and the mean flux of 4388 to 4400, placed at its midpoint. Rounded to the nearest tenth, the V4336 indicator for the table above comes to 1.3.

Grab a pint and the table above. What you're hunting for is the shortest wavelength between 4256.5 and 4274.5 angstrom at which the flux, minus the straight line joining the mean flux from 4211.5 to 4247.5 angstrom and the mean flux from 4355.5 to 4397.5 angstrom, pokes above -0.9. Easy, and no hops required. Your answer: 4264 angstrom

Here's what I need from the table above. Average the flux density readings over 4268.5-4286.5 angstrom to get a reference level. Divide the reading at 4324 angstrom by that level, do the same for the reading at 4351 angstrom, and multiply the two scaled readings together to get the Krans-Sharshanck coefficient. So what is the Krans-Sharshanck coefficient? 1.01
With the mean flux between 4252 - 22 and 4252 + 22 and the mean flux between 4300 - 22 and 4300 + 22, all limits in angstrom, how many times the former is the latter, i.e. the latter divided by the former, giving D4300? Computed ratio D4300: 0.96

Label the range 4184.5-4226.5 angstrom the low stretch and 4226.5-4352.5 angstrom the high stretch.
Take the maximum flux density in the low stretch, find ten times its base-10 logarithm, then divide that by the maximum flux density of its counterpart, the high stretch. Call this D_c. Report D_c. 0.66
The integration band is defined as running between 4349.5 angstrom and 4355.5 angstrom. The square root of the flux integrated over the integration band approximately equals 10.7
